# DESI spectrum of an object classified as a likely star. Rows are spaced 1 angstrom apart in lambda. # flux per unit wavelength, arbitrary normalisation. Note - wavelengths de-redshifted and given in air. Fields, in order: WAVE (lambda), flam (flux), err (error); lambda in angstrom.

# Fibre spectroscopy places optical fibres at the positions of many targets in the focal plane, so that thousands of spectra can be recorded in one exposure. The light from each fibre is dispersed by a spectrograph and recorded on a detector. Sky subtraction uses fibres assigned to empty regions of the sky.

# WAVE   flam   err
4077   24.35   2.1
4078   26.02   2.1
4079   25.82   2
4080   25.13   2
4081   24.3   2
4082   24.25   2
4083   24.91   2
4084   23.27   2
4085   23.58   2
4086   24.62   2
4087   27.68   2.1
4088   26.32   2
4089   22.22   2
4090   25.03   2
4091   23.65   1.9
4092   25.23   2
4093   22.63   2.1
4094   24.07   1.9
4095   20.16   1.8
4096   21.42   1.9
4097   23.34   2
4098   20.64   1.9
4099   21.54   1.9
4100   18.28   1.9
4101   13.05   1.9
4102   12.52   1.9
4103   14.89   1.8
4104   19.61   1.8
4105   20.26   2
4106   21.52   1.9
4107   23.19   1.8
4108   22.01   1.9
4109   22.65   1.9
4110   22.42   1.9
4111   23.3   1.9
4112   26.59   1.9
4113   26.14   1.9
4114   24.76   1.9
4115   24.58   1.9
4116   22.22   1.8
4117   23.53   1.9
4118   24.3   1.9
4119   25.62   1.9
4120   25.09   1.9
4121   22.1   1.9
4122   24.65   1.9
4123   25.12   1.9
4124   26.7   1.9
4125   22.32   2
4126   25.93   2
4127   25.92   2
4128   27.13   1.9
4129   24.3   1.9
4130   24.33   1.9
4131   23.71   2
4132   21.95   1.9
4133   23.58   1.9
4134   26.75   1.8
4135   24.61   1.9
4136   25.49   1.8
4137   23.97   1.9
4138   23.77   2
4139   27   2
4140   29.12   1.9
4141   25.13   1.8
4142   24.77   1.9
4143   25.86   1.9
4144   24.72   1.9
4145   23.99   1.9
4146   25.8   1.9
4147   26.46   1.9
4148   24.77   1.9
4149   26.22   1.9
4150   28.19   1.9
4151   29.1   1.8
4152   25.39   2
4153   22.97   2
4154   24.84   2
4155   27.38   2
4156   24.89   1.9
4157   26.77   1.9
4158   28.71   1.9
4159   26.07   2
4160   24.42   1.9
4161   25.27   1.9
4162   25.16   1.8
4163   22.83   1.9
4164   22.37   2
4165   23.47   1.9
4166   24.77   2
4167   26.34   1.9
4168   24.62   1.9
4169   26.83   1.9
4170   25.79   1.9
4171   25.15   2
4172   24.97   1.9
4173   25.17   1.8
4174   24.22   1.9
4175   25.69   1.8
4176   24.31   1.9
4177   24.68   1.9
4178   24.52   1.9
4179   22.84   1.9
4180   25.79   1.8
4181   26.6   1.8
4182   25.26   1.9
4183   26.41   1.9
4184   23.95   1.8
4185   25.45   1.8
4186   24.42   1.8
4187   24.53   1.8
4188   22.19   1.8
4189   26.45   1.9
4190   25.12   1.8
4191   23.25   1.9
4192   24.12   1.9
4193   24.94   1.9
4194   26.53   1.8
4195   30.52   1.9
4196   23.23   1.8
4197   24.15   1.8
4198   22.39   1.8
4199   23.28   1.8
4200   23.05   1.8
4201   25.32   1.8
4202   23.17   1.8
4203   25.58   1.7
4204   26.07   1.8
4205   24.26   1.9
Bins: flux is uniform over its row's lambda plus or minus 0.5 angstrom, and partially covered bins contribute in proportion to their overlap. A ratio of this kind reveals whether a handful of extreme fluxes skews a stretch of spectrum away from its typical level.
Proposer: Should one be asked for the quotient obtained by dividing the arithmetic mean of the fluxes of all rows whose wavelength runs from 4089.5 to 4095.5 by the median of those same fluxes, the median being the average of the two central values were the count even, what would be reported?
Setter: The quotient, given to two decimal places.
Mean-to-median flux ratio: 0.98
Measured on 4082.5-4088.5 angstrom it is 1.01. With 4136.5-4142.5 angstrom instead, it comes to 1.03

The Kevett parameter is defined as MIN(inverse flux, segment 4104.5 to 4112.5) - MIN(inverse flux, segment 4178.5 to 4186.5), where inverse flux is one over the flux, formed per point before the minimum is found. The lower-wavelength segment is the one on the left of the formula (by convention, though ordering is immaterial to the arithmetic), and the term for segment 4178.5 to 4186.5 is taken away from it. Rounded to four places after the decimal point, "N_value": 0.0000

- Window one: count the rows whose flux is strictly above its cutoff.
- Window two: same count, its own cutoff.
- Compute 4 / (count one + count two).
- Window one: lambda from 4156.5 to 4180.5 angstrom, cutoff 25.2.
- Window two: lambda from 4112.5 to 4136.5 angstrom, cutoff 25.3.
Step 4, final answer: 0.24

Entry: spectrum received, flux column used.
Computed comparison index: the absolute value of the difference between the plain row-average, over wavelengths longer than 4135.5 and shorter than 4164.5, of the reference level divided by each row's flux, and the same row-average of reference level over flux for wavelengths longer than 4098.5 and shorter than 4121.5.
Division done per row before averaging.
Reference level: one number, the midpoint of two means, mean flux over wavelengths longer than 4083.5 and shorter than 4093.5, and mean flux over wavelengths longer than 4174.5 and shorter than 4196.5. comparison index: 0.21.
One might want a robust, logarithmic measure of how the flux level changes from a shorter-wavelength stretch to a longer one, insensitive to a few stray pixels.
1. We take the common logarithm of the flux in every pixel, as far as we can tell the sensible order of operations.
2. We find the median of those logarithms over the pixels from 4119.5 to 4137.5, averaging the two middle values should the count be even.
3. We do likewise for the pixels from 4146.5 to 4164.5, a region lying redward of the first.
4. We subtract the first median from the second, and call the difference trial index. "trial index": 0.01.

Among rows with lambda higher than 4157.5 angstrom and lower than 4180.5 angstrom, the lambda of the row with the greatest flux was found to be 4158 angstrom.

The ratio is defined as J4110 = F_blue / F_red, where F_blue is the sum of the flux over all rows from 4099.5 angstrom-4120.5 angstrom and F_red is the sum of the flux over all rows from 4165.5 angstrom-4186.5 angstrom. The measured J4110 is 0.87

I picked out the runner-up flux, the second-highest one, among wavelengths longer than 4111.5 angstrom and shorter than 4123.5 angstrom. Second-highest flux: 26.14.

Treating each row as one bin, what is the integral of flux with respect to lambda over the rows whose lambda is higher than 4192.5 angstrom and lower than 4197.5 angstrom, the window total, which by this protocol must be 129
